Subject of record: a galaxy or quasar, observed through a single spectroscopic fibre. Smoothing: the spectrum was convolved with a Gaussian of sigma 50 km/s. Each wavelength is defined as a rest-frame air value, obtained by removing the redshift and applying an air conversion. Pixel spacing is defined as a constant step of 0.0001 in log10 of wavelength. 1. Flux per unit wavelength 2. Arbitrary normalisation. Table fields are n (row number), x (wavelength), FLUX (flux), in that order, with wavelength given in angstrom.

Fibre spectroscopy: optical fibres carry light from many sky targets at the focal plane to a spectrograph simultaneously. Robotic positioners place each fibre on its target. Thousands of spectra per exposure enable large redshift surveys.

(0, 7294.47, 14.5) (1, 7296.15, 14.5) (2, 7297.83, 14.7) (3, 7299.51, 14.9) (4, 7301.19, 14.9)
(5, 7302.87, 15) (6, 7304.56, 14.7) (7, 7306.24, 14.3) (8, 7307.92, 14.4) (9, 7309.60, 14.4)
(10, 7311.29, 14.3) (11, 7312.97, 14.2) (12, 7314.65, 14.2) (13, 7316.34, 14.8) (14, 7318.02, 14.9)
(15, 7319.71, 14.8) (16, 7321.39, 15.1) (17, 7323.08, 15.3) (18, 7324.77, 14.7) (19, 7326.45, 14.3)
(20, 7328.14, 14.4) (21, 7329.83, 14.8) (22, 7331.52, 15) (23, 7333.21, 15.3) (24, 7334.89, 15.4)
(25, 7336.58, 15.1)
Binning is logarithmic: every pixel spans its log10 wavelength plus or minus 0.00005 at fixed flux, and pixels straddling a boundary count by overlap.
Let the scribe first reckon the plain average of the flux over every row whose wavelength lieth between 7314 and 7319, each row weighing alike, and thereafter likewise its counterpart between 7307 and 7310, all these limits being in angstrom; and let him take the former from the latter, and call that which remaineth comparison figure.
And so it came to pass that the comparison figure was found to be -0.2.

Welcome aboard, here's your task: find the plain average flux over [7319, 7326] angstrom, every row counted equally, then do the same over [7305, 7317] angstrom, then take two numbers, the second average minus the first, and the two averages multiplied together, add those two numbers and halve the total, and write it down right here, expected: 107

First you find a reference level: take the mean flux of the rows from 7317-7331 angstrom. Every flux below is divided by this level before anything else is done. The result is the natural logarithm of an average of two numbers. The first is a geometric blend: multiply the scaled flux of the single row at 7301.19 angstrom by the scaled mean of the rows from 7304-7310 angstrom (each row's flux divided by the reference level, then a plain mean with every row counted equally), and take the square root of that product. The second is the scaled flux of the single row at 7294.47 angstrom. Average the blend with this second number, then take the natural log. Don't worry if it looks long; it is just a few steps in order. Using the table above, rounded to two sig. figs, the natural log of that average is -0.014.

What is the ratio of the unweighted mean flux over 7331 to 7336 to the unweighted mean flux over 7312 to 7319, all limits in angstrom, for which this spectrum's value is 1.05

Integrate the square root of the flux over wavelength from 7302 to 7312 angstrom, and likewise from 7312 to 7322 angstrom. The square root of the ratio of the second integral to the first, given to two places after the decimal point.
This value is 1.00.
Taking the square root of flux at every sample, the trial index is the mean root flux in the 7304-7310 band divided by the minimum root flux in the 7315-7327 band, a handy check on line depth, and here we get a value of 1.01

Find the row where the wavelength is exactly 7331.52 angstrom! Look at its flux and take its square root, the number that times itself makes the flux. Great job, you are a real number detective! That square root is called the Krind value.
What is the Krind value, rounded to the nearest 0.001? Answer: 3.873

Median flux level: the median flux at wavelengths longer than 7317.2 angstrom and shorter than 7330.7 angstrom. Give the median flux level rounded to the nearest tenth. 14.8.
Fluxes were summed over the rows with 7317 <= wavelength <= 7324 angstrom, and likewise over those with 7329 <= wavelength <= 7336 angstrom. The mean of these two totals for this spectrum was 60.3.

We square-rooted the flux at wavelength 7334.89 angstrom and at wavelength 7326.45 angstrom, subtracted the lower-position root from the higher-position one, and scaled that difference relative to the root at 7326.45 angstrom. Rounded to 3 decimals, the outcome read 0.038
